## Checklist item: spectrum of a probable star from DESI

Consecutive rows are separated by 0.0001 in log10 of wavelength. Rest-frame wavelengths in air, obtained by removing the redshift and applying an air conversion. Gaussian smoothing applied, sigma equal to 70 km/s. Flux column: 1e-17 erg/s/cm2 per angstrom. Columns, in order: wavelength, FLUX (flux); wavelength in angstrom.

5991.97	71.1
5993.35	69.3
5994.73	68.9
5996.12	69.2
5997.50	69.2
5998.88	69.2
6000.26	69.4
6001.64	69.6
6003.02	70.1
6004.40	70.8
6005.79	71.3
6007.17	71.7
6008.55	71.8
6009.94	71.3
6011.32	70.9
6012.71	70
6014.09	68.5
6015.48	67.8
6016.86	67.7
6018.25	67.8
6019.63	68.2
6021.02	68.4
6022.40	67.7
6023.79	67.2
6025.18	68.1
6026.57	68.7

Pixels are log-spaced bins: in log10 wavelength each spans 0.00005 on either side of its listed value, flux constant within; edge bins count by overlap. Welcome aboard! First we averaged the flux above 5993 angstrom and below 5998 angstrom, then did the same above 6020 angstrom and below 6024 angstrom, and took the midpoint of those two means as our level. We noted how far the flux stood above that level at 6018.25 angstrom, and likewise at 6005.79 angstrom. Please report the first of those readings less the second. -3.5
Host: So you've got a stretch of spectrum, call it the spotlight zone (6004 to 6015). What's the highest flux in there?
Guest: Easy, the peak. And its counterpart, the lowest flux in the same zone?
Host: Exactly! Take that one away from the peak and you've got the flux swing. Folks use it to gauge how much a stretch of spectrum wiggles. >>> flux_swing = 3.3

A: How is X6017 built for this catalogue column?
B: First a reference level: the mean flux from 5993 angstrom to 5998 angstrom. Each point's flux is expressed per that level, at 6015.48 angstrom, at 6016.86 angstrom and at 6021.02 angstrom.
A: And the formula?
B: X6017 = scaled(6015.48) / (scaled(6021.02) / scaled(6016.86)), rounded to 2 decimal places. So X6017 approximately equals 0.97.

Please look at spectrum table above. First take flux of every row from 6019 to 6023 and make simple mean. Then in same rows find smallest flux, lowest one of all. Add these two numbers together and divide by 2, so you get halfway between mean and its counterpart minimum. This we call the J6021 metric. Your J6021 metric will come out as 67.9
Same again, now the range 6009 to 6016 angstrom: 68.8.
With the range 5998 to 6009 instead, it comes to 69.8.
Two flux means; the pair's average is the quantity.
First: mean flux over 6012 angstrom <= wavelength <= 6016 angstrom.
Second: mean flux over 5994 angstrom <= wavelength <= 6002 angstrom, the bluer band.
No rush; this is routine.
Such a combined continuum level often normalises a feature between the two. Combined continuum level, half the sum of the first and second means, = 69.0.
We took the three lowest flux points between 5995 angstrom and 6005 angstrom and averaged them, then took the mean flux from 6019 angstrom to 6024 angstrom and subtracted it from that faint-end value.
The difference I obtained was 1.3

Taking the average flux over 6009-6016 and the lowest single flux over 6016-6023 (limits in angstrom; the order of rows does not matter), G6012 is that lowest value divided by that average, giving 0.971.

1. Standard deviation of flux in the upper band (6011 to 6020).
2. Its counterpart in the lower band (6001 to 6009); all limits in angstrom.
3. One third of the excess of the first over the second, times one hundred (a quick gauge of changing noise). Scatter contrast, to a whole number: 12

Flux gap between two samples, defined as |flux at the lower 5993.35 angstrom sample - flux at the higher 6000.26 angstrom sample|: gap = 0.1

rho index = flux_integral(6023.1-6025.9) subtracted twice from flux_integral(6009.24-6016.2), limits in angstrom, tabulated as 107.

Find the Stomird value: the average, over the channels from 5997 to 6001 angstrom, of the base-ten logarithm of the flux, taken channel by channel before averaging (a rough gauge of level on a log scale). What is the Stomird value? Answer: 1.84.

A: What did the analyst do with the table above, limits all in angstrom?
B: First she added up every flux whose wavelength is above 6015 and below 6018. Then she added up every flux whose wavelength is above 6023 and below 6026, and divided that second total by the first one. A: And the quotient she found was 1.00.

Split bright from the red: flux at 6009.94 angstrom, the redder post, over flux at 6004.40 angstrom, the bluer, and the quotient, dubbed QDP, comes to 1.01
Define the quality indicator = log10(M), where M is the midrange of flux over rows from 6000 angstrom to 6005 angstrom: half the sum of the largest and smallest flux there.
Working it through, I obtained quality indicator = 1.846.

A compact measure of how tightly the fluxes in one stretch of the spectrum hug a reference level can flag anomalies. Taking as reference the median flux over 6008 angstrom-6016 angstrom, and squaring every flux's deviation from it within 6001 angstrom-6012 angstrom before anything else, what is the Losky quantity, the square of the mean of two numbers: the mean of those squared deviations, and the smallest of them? 0.2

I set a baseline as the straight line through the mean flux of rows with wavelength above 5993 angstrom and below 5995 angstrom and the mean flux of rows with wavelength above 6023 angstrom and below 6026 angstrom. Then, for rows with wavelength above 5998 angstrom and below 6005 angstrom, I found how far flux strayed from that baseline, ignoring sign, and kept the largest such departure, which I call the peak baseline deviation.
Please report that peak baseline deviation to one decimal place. 2.2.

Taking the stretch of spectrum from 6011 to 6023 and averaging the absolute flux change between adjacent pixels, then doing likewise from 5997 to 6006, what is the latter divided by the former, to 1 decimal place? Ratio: 0.6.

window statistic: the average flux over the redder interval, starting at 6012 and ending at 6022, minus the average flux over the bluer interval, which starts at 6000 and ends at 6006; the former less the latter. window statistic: -2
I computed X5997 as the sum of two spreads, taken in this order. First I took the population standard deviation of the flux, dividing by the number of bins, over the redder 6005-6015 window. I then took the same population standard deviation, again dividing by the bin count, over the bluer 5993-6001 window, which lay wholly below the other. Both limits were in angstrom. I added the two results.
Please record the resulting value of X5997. 1.2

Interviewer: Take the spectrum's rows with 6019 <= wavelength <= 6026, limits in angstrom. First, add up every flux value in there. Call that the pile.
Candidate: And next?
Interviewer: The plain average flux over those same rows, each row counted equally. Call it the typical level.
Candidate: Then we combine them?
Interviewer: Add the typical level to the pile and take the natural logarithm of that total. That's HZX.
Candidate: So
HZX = 6.01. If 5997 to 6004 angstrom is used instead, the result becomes 6.03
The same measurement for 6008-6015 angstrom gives 6.05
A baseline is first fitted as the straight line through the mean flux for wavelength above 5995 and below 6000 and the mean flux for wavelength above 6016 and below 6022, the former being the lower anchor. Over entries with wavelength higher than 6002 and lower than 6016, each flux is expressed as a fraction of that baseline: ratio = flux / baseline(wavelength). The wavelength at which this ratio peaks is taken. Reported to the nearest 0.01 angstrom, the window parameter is 6008.55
